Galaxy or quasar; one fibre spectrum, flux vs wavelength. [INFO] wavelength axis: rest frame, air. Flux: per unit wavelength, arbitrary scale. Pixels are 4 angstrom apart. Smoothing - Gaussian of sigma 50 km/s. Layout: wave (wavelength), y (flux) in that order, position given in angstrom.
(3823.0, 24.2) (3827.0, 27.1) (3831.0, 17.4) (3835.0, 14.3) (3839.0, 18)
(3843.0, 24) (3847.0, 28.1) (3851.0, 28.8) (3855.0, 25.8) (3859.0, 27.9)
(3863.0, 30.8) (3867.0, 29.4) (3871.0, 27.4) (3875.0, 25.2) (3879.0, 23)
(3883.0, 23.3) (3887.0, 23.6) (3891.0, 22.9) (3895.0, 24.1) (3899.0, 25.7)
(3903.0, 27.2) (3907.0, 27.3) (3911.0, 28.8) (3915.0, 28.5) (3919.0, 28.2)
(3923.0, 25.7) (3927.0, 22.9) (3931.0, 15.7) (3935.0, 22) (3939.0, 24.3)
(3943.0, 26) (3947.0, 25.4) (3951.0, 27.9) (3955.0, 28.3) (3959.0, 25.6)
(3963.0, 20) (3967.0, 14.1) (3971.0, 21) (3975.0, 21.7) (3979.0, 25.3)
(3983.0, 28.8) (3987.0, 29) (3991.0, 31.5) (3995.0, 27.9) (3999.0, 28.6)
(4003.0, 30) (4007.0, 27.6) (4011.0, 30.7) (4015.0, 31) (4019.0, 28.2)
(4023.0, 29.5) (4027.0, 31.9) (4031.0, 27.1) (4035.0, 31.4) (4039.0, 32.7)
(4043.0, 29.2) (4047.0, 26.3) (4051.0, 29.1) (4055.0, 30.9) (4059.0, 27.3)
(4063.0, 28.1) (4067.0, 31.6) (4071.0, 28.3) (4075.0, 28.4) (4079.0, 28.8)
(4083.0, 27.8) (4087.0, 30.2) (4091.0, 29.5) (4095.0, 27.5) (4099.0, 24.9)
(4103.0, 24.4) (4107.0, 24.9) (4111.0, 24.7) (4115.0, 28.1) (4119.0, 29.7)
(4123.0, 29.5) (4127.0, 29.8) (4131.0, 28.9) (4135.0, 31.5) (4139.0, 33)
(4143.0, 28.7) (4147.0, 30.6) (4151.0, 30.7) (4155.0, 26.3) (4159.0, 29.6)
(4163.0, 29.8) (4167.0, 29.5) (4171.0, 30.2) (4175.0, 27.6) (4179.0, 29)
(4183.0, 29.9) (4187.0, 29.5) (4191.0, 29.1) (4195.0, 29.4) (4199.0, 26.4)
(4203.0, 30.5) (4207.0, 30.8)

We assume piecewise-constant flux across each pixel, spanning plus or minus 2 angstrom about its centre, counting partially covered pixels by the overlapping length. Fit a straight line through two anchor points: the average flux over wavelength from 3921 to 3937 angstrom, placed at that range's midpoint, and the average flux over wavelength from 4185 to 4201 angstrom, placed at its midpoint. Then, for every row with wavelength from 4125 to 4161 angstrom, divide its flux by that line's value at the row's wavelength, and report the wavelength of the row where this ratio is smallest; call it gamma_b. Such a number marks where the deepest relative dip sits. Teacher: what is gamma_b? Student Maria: 4155.0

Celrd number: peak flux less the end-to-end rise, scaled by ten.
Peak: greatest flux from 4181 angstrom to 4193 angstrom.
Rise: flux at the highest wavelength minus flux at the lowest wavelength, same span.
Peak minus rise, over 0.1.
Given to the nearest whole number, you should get 307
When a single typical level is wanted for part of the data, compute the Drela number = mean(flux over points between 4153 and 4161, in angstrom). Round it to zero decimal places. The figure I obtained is 28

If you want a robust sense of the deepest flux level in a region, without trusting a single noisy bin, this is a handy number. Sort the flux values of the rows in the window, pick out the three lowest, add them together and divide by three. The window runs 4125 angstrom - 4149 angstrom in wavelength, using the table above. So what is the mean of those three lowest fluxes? 29.1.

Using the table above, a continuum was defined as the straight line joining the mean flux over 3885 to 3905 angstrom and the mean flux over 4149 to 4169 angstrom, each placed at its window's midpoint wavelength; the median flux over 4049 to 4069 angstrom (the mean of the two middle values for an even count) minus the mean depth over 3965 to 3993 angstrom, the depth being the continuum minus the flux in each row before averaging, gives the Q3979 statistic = 27.5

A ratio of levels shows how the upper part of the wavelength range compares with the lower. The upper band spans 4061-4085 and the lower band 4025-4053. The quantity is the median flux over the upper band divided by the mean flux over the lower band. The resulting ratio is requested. 0.96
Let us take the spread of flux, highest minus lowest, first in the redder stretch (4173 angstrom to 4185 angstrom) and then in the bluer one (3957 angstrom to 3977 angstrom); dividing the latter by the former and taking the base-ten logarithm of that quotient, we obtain 0.7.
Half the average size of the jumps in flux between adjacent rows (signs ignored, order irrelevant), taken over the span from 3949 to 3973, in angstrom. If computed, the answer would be 2.15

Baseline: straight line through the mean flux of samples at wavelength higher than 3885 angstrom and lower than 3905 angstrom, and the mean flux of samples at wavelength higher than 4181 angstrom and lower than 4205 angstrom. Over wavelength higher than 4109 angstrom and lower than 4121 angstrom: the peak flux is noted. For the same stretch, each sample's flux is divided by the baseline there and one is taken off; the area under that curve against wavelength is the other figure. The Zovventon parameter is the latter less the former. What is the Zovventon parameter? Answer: -29.9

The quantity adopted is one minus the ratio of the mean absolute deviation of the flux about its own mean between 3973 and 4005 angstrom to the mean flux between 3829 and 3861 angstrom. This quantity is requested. 0.906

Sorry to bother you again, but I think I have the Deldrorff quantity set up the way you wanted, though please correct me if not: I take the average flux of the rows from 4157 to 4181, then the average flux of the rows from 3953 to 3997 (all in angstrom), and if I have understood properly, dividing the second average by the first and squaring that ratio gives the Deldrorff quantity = 0.72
